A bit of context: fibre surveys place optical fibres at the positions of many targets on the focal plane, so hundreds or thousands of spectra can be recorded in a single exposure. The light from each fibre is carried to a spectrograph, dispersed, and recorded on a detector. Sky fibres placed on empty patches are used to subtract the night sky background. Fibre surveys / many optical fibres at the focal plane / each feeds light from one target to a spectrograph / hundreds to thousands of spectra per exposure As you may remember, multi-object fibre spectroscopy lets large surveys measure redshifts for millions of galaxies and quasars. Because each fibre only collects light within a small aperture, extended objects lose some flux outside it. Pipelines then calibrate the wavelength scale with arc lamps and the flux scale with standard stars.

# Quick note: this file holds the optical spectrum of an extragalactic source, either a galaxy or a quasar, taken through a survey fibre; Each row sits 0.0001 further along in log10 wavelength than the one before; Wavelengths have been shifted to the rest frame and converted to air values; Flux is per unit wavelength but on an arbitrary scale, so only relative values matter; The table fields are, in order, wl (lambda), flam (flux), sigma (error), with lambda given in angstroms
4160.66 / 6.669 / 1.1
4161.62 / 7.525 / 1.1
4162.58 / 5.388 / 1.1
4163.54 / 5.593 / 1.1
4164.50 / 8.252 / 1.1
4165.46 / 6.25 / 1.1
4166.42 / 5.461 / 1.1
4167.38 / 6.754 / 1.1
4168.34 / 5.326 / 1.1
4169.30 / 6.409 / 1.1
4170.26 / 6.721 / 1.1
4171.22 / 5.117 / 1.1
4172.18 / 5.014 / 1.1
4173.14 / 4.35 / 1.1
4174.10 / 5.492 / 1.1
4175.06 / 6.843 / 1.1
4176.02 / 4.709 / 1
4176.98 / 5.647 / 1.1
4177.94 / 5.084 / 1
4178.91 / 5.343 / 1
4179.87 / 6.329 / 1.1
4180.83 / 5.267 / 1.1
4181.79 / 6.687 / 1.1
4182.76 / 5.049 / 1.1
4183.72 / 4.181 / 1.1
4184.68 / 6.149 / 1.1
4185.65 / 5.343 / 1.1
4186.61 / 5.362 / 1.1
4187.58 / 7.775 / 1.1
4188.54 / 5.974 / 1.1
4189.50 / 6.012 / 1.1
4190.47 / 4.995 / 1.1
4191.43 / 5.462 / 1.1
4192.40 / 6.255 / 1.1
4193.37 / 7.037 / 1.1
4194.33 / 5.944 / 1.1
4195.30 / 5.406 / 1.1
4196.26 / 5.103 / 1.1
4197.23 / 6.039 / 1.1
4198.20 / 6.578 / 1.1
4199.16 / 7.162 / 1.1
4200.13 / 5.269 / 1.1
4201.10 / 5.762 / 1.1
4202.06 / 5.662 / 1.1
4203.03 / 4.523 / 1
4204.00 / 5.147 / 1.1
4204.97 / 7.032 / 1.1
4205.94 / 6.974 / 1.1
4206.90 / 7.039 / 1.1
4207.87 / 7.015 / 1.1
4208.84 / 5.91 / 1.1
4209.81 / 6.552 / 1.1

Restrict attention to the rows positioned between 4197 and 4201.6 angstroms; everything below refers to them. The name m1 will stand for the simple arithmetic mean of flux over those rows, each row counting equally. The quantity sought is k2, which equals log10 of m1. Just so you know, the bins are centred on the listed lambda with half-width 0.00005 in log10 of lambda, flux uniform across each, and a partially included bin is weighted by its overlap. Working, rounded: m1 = 6.2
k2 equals 0.79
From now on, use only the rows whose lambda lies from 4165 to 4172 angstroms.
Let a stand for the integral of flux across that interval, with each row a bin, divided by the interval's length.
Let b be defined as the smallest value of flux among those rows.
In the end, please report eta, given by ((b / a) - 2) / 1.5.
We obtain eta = -0.76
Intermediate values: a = 6.0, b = 5.117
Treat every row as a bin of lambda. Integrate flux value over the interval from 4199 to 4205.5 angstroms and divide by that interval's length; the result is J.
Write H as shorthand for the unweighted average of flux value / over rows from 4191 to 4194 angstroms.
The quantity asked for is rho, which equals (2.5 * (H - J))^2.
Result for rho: 1.7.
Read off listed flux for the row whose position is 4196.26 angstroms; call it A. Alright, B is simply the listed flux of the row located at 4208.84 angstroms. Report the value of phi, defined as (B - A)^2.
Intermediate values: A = 5.103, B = 5.91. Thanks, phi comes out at 0.65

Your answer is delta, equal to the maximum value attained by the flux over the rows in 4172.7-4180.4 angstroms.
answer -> 6.843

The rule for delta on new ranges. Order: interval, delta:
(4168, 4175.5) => 6.843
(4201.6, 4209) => 7.039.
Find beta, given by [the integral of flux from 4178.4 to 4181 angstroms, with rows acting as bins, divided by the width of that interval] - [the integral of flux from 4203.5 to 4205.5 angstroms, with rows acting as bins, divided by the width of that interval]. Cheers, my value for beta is -0.4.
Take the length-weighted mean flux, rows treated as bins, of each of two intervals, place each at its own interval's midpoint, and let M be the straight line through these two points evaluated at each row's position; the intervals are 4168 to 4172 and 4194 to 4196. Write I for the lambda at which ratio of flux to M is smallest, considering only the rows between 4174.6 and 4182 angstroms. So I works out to 4176.02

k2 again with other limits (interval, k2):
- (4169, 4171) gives 0.82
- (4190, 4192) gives 0.72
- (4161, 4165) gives 0.83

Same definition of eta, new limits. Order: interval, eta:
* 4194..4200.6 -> -0.76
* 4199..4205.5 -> -0.81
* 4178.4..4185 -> -0.83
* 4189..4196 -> -0.76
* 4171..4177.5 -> -0.79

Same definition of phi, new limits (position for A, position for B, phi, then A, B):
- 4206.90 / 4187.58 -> 0.54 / 7.039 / 7.775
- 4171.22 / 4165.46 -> 1.28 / 5.117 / 6.25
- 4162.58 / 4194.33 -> 0.31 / 5.388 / 5.944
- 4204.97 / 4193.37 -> 0.00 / 7.032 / 7.037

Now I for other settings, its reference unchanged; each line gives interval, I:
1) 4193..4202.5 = 4196.26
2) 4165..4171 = 4168.34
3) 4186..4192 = 4190.47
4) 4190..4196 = 4190.47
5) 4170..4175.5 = 4173.14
